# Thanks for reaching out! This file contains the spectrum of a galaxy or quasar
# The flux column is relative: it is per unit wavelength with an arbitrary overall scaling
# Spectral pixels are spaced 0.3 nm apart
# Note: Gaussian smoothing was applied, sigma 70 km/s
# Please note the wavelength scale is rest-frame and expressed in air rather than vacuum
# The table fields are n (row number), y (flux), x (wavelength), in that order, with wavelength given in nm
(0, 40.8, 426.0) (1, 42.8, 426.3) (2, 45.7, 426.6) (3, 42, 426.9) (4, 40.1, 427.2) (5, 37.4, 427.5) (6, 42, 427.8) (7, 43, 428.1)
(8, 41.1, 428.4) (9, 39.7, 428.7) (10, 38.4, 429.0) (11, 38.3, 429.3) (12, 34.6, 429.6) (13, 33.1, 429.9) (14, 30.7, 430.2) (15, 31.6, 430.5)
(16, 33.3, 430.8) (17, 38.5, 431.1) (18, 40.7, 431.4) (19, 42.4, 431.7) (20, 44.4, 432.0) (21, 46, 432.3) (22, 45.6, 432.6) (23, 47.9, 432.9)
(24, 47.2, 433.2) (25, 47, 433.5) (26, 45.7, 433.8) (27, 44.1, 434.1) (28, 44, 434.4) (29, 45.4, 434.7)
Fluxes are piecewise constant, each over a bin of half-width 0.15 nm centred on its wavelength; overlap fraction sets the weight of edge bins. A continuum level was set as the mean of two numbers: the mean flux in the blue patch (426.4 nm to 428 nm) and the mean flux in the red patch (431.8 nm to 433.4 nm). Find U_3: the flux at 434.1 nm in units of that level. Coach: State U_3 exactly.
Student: 1.006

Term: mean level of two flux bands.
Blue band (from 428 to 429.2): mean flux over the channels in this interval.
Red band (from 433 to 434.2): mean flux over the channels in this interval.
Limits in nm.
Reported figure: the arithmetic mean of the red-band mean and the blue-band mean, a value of 43.3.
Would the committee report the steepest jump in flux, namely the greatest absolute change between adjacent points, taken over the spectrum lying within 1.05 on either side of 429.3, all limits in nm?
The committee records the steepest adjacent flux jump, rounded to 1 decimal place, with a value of 3.7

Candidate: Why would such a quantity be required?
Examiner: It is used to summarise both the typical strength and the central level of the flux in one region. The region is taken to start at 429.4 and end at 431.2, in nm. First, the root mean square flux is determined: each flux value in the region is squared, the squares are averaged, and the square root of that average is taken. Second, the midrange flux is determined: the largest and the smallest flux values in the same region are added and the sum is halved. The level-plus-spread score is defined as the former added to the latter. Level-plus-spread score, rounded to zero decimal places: 68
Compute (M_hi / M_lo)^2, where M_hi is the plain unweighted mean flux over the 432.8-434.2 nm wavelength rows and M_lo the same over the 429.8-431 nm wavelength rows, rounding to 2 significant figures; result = 2.1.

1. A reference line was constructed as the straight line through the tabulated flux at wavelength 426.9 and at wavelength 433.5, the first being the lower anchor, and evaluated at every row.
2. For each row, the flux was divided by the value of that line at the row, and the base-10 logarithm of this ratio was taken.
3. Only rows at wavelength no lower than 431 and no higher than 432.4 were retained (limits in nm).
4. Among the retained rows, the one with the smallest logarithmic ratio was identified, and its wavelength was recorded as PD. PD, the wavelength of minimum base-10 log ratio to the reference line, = 431.1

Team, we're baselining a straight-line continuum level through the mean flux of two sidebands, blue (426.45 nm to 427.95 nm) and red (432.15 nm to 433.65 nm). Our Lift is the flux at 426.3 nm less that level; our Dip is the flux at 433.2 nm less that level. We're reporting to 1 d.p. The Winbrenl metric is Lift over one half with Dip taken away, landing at 6.9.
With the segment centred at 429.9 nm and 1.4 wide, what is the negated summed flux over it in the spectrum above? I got -168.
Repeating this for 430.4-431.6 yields -144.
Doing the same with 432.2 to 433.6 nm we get -234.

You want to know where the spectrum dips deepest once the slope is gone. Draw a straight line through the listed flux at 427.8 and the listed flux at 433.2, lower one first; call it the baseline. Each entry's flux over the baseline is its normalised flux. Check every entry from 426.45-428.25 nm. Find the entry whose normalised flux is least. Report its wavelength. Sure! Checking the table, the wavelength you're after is 427.5 nm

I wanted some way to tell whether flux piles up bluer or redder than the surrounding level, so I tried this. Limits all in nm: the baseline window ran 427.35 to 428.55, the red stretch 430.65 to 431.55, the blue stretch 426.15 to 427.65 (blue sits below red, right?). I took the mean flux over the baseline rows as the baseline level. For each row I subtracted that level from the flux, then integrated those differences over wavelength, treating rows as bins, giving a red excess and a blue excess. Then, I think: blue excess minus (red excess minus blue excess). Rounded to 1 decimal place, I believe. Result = 5.2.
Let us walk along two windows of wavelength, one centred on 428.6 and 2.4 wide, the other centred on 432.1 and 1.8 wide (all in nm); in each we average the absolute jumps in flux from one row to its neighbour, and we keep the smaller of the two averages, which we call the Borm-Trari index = 1.6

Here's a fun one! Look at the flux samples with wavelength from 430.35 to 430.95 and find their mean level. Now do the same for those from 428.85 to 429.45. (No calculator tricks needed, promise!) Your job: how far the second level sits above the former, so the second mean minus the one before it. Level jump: 6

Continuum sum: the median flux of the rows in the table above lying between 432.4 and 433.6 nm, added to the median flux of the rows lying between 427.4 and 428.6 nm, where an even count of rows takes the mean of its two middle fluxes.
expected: 89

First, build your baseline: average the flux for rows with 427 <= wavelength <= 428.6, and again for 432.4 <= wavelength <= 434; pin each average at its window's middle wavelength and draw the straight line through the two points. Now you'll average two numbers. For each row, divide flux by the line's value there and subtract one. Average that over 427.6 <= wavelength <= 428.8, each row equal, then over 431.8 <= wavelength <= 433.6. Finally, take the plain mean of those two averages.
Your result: 0.00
